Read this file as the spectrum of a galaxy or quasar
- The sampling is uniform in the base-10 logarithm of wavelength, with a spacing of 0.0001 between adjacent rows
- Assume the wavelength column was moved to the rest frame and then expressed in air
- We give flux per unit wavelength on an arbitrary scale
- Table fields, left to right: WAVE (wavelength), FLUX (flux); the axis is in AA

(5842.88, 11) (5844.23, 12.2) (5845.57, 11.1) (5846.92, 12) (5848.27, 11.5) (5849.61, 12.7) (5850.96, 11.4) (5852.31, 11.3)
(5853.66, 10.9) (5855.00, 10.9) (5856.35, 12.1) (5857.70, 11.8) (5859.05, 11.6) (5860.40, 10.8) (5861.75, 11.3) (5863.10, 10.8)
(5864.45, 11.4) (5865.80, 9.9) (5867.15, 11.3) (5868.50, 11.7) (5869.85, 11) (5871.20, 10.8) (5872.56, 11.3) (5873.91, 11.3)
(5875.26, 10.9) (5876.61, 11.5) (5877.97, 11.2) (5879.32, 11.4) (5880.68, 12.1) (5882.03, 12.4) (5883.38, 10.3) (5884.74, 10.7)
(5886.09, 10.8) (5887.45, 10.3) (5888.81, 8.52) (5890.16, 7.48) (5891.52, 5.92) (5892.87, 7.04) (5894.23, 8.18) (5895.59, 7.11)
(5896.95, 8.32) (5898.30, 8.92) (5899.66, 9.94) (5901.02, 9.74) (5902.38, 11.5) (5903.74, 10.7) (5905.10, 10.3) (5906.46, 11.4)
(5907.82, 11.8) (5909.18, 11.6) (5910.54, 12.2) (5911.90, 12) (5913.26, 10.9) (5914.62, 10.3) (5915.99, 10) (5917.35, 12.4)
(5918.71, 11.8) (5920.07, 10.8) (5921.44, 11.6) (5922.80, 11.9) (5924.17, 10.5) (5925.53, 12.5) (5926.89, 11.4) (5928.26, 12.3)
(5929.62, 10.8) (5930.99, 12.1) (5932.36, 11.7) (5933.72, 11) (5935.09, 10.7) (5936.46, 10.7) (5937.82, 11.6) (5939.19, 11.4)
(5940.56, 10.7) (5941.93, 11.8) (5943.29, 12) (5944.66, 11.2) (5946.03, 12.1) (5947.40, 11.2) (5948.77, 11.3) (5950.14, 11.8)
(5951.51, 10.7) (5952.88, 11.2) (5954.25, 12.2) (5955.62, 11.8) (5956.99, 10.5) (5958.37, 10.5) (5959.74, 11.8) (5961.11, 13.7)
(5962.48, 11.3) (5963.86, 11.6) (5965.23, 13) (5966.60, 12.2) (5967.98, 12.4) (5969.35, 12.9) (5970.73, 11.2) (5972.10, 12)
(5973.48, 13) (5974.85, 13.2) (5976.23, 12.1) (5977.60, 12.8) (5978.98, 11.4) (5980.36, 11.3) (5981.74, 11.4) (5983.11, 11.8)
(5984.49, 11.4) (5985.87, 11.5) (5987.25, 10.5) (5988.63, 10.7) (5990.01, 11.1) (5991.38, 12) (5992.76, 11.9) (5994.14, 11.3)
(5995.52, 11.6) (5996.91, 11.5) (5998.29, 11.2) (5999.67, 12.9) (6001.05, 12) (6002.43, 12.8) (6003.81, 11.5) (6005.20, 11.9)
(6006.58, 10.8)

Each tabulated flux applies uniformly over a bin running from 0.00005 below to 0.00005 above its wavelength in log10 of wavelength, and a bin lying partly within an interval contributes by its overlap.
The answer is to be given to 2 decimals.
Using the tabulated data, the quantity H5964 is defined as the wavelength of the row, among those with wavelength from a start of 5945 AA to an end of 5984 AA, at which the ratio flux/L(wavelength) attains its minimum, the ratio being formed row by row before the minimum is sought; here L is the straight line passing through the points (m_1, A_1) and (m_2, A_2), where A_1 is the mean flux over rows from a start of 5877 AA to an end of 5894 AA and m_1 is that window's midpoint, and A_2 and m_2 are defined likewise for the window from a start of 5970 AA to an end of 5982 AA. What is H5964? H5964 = 5958.37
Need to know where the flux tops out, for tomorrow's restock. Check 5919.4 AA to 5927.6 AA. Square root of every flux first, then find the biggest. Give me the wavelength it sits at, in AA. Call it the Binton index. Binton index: 5925.53 AA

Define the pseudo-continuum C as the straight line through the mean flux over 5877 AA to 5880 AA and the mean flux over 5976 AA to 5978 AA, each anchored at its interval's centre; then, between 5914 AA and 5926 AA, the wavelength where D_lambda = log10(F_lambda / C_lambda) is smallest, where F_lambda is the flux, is 5915.99 AA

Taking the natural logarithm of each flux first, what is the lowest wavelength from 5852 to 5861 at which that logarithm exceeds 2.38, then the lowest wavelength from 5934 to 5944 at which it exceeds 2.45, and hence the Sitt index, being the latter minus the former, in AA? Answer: 85.5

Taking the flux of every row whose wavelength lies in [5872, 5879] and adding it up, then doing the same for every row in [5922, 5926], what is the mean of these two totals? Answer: 46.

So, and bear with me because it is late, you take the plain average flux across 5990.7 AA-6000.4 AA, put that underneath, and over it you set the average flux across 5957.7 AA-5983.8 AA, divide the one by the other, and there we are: 1.03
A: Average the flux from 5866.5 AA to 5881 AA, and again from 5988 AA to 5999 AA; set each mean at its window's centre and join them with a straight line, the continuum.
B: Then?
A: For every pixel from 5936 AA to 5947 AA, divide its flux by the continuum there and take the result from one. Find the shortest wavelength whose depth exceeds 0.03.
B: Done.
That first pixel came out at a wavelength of 5936.46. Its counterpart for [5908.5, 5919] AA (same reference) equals 5913.26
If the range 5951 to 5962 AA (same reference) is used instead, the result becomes 5951.51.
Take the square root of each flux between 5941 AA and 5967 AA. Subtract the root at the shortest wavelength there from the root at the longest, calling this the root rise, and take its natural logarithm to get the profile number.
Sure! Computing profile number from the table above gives -2.9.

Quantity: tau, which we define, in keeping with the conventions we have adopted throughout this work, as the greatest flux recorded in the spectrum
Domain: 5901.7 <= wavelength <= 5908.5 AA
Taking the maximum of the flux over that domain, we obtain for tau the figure 11.8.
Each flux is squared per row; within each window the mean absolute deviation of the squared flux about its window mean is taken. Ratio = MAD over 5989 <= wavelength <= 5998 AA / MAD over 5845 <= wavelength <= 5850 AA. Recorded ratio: 0.50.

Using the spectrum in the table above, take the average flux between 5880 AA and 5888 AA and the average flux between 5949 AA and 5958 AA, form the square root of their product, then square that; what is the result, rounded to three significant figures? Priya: 126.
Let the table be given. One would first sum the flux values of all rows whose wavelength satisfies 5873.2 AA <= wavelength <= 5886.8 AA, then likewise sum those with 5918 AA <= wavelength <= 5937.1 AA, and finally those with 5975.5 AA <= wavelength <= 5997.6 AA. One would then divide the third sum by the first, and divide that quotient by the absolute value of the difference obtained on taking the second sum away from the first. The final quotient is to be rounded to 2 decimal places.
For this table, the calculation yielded 0.03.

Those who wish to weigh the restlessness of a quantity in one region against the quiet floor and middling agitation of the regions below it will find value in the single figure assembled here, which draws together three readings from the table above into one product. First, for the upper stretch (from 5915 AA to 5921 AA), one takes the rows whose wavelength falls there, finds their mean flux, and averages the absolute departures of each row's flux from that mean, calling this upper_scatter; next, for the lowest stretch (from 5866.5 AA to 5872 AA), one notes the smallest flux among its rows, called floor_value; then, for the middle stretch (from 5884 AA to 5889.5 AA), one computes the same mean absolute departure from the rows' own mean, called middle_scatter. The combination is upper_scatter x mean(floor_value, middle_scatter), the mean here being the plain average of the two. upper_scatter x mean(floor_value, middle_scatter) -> 4.9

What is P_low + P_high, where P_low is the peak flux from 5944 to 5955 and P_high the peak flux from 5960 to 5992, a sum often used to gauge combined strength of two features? 25.9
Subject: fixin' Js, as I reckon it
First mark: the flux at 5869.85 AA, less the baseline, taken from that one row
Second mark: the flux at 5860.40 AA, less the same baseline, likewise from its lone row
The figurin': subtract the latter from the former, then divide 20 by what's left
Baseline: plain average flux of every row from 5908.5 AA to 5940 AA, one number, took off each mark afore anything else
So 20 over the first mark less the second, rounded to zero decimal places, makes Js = 100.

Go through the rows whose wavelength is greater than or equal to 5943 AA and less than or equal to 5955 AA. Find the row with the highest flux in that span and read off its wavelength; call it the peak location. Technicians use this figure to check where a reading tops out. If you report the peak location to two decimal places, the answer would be 5954.25 AA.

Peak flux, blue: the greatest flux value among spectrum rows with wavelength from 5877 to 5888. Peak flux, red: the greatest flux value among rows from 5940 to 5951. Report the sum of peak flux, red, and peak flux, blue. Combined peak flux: 24.5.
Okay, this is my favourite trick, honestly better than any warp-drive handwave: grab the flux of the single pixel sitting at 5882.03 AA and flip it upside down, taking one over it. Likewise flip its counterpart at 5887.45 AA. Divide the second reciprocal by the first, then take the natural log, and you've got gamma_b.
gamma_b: 0.19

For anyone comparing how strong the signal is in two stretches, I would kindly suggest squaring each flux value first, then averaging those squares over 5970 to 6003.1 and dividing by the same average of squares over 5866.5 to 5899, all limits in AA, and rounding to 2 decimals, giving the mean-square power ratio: 1.34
